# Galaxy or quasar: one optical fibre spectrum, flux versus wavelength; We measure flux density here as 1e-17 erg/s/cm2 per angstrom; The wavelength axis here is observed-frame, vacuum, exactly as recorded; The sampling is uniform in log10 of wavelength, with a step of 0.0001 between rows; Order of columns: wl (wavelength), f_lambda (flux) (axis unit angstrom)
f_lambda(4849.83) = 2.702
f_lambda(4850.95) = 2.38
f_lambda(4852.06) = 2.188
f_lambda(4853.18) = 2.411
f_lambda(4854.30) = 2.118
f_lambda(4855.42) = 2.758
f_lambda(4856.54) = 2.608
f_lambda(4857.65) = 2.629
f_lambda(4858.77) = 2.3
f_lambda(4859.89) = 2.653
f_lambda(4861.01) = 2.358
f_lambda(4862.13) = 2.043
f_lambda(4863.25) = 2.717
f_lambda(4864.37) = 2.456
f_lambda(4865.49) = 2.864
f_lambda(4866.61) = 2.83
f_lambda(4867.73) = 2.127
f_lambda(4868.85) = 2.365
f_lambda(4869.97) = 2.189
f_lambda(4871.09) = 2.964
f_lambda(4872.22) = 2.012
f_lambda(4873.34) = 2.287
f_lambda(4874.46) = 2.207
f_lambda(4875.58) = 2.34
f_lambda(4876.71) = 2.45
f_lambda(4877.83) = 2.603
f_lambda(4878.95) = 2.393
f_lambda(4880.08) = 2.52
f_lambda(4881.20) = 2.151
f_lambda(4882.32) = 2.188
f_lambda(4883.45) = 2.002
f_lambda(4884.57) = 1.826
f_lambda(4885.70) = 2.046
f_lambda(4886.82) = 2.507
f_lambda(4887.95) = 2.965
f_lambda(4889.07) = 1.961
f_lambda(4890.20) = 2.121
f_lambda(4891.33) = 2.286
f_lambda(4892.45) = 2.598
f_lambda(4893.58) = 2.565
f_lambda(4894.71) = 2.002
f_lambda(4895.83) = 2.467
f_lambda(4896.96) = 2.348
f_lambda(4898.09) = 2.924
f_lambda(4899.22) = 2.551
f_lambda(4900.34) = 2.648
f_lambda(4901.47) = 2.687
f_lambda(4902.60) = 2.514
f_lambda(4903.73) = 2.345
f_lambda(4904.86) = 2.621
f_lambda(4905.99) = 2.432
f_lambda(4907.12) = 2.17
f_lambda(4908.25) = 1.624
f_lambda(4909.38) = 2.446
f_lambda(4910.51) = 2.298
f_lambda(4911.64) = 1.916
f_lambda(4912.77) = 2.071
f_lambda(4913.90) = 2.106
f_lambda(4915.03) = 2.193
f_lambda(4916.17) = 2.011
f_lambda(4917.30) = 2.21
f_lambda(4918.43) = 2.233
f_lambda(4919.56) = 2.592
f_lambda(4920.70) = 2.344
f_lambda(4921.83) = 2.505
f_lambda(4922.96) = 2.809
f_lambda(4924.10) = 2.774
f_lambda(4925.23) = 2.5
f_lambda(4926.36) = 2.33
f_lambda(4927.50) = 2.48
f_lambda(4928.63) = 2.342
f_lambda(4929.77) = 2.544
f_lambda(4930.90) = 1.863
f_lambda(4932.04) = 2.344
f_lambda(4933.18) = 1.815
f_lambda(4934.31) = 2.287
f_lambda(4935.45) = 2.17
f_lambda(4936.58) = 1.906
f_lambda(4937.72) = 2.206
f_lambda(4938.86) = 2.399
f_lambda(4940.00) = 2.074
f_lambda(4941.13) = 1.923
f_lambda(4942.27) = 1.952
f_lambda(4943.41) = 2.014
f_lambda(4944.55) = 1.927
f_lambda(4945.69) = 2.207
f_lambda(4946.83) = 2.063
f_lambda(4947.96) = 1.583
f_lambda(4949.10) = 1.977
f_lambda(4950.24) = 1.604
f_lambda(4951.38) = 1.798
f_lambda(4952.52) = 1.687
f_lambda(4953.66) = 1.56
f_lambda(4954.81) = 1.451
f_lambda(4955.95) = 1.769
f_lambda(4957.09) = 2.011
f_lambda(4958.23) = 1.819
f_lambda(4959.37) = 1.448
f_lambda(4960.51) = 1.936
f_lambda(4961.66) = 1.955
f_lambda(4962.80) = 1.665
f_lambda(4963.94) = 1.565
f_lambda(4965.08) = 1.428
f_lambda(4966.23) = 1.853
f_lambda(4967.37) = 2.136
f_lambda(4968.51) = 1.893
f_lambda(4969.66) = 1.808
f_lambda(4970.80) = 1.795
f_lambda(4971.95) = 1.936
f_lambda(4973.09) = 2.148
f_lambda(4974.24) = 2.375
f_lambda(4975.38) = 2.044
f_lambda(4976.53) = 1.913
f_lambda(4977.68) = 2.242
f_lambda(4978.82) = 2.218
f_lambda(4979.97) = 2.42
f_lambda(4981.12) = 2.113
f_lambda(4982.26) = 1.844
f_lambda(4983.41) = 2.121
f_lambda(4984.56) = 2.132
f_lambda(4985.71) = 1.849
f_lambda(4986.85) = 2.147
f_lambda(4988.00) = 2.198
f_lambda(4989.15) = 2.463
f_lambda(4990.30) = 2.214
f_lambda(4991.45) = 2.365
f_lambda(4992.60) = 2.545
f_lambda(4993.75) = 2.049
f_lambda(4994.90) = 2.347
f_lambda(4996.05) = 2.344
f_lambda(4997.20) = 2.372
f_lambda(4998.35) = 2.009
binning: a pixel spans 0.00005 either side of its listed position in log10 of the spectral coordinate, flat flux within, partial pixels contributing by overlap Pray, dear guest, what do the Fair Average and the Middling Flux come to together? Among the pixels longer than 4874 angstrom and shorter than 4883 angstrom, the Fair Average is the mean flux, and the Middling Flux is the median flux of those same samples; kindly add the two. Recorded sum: 4.72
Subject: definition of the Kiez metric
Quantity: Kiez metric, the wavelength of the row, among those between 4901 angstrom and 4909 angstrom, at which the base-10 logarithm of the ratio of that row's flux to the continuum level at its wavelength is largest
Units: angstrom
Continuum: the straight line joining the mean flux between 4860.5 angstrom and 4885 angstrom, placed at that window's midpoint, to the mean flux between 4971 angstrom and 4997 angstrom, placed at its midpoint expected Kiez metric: 4901.47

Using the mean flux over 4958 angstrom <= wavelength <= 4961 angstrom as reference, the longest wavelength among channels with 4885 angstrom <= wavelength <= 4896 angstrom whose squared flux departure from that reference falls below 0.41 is 4894.71 angstrom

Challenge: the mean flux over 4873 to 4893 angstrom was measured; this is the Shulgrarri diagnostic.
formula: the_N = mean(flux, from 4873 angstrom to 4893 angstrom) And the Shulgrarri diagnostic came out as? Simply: 2.30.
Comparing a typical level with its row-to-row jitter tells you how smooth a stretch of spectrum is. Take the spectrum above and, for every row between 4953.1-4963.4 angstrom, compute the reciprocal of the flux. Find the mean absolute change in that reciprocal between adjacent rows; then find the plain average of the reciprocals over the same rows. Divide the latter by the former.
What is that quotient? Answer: 6.7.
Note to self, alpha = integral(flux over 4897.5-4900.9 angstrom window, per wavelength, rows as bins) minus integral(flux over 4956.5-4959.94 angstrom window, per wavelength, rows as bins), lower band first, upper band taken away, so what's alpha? 3.1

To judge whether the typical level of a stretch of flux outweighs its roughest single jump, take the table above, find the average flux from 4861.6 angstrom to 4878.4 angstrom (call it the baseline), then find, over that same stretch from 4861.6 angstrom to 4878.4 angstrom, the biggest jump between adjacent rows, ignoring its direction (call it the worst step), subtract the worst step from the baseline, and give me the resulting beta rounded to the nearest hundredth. 1.48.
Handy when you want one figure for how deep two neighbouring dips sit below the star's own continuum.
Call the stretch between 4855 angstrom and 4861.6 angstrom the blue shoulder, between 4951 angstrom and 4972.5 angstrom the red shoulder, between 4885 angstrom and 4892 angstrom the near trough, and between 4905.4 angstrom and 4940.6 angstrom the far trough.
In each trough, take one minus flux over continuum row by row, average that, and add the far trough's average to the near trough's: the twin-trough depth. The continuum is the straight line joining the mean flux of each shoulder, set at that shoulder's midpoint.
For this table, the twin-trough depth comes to -0.10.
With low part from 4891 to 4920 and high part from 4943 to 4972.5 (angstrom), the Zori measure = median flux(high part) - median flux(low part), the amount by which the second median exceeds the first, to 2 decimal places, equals -0.53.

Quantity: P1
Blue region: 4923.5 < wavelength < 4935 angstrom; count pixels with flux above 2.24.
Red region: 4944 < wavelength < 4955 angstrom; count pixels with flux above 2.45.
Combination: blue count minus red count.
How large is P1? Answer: 8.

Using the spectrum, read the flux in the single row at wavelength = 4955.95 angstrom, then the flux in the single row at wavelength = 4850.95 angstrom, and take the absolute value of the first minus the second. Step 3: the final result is 0.6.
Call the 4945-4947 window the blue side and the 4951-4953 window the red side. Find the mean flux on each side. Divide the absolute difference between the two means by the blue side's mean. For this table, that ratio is 0.18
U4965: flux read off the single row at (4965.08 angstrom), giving 1.428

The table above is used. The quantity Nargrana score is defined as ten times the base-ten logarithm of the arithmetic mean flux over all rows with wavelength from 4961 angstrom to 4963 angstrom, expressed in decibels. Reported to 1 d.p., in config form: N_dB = 2.6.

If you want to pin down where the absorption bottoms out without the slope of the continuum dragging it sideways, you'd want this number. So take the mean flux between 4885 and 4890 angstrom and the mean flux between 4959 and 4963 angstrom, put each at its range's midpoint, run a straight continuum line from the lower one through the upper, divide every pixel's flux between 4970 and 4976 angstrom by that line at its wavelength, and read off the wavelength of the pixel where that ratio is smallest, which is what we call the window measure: 4970.80 angstrom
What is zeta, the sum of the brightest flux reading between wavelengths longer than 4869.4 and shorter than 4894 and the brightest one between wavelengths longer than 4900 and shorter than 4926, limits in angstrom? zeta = 5.8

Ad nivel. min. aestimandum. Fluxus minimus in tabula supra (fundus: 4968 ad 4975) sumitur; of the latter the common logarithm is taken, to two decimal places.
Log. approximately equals 0.25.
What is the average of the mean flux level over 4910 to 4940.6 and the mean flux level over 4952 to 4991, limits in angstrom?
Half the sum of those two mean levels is 2.11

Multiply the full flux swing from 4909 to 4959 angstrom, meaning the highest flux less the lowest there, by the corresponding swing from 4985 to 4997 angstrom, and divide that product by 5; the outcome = 0.189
